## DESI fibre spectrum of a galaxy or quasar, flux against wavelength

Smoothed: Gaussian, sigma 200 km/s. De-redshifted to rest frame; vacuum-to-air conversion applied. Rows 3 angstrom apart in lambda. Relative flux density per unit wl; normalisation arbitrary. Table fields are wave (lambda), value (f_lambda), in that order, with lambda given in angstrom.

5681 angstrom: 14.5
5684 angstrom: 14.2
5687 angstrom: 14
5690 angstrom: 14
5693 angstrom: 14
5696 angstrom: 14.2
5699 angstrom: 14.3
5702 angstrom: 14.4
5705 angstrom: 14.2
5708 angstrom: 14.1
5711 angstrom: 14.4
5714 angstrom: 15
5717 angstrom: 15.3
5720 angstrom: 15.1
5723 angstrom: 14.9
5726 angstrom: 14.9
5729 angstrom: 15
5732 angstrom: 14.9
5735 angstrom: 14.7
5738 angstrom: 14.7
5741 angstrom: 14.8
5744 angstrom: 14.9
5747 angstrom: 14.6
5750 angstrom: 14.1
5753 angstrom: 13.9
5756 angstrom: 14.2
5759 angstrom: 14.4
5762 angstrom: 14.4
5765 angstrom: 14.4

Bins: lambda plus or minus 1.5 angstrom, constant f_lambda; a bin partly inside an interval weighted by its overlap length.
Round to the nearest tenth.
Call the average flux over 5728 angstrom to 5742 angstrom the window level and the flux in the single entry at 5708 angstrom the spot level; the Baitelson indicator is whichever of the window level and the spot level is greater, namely 14.8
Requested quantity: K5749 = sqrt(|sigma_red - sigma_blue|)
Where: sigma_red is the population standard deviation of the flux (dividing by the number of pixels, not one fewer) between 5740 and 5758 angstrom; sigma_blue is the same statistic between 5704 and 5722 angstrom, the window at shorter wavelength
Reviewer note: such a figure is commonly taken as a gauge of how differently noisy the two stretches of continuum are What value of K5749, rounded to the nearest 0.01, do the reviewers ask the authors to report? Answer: 0.31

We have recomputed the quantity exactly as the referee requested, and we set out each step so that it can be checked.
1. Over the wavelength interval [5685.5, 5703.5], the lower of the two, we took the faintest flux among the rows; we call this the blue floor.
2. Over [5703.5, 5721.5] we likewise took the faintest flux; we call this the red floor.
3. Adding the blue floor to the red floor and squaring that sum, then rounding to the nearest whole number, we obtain 790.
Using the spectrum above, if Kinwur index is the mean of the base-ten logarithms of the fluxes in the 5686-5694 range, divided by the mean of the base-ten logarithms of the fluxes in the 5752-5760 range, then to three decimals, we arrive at 0.996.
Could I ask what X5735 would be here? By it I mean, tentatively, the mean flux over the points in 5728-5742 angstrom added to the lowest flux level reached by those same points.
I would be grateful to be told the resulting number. 29.5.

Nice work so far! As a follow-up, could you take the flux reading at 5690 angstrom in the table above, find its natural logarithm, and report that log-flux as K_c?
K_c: 2.64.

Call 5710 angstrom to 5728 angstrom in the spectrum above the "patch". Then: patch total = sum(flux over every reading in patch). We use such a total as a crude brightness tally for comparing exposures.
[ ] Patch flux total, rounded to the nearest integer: 90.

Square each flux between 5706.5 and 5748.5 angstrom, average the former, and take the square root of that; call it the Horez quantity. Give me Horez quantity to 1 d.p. 14.8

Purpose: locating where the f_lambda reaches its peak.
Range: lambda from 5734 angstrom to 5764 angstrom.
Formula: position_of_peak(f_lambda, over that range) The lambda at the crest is 5744 angstrom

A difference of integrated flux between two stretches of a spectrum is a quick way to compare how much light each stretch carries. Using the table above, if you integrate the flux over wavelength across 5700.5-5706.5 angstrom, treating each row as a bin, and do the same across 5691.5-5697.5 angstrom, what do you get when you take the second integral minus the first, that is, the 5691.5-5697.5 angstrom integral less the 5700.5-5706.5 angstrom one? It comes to -1.2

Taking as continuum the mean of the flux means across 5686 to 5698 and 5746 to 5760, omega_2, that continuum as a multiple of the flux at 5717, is 0.92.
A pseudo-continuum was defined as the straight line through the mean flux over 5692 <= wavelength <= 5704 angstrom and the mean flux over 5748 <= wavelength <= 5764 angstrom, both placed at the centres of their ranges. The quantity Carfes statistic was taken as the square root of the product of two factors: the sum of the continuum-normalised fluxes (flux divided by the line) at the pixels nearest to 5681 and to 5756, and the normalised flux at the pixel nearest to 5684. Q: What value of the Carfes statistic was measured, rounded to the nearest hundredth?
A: 1.42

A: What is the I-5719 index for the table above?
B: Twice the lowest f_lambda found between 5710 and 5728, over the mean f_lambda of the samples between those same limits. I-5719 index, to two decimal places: 1.93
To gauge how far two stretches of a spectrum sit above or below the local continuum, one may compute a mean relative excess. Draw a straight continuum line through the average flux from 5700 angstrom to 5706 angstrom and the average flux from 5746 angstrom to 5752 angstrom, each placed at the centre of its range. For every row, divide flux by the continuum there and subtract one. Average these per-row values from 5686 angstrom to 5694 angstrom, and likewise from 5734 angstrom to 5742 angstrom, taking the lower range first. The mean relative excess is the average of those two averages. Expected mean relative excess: 0.004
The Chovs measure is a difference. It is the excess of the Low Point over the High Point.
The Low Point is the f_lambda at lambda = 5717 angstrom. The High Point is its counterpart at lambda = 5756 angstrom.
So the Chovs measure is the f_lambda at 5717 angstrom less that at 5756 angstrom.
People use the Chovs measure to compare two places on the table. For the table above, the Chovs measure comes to 1.1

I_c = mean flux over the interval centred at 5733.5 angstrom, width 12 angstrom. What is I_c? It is 14.8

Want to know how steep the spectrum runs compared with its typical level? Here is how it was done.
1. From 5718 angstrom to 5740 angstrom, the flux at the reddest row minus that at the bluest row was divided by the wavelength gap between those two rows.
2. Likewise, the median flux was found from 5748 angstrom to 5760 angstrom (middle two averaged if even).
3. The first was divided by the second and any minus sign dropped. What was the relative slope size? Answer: 0.0016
